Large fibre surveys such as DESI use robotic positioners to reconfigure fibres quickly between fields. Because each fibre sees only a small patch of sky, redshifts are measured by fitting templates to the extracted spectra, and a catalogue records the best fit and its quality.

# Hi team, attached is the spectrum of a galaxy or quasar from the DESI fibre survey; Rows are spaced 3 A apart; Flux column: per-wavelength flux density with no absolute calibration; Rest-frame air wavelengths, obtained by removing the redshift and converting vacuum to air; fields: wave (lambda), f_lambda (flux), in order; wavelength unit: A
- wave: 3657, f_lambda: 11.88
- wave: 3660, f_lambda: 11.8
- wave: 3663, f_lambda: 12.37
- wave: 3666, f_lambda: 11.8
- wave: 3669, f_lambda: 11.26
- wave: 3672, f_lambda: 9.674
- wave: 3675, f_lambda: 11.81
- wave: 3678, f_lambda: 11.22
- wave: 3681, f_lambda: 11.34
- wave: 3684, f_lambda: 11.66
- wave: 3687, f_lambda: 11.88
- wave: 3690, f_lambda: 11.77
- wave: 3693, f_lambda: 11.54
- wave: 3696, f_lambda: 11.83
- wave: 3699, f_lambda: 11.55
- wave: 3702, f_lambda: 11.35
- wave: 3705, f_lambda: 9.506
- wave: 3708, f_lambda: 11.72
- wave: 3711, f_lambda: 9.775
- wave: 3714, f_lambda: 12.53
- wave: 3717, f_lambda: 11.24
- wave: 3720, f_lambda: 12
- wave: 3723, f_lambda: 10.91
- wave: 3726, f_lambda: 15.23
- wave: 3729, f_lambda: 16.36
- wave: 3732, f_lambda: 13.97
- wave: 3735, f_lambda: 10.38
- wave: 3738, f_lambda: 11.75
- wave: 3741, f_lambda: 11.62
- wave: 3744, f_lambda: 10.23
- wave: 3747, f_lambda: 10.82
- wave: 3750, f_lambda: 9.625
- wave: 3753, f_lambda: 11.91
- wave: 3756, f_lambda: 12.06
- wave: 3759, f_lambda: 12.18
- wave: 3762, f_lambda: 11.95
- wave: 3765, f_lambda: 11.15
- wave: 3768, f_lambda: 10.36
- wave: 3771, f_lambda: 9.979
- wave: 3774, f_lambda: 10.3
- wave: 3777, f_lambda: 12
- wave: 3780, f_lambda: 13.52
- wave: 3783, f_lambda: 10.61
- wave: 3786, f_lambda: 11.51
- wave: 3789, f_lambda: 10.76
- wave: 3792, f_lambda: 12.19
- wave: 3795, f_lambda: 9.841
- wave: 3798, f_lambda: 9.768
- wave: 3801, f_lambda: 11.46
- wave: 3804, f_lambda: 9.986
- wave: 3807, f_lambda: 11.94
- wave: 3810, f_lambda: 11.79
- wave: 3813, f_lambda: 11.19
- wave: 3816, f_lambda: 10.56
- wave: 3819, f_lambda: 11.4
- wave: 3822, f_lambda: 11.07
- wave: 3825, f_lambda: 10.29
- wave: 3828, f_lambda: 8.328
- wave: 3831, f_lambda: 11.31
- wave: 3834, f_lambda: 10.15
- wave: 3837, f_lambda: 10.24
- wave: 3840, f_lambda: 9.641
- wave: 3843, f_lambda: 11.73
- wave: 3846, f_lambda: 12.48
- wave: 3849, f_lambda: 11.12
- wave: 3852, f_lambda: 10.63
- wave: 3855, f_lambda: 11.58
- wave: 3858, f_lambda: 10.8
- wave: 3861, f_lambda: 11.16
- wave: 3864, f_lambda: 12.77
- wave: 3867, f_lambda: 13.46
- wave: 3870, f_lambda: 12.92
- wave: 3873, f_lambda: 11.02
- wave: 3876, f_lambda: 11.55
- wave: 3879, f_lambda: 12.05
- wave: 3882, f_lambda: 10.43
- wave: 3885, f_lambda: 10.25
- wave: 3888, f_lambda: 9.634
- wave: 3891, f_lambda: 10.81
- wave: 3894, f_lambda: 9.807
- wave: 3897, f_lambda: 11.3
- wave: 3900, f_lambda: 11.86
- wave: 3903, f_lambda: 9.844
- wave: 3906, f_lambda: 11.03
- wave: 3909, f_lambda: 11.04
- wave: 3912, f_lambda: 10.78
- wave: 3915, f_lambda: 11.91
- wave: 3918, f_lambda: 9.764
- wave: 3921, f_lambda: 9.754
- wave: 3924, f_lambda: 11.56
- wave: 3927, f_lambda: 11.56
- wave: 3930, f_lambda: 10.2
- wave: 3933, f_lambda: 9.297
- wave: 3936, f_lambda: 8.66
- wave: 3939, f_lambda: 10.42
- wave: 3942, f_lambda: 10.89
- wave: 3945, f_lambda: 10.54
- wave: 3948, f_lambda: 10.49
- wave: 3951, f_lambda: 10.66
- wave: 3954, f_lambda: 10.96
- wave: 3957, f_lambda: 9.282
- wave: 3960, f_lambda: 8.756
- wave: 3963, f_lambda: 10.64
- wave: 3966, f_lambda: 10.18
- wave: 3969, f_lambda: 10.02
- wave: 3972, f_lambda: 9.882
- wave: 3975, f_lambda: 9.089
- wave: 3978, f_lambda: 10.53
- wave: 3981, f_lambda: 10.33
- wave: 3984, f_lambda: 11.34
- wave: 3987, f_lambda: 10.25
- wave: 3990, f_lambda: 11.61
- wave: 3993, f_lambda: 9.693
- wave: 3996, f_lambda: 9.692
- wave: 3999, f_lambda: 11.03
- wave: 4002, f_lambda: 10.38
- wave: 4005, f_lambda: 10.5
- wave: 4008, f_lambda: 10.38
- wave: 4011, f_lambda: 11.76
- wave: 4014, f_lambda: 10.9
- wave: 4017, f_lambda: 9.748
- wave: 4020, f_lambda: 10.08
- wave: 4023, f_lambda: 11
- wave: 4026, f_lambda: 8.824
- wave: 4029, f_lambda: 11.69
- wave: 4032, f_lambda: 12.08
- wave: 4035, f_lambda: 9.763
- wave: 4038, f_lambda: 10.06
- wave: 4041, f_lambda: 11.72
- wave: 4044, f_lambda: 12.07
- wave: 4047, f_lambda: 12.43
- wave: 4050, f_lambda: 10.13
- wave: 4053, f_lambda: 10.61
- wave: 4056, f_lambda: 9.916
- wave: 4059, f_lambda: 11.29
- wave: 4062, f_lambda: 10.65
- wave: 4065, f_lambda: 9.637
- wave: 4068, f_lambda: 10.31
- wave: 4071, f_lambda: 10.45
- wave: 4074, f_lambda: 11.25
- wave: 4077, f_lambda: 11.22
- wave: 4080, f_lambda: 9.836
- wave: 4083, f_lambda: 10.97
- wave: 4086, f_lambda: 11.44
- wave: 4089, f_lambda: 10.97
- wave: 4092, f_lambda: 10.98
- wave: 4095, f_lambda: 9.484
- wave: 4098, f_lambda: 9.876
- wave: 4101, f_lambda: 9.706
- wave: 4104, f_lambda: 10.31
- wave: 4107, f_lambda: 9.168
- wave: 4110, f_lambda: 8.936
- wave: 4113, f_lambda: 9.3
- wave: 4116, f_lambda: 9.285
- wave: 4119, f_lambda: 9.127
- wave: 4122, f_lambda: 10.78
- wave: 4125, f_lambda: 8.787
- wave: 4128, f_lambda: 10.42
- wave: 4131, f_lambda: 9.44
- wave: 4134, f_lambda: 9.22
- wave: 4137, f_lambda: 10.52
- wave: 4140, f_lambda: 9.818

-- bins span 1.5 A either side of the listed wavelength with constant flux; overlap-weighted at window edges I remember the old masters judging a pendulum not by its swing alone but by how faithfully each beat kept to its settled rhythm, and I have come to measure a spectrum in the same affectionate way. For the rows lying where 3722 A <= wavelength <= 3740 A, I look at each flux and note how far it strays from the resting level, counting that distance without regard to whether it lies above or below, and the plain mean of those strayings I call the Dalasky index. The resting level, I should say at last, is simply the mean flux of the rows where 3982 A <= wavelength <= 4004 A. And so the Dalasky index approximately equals 2.6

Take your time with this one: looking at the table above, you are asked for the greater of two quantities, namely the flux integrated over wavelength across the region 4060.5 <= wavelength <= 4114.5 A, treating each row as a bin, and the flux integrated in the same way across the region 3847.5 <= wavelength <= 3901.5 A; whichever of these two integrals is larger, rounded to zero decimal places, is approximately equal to 609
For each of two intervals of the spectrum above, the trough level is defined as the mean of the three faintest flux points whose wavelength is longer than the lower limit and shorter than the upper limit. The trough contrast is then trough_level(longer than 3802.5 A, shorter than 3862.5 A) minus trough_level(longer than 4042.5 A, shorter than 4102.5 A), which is -0.3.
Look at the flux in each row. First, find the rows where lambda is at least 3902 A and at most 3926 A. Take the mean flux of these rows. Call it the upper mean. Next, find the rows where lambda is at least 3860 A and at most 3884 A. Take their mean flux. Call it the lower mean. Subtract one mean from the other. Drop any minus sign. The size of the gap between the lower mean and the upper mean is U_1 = 1.2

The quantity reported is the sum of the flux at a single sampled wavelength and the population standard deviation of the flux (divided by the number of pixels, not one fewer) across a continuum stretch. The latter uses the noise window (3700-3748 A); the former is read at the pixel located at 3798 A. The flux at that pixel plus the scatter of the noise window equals 11.6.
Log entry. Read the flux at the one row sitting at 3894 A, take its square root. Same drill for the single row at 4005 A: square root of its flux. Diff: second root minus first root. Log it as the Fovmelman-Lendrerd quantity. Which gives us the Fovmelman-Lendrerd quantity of 0.11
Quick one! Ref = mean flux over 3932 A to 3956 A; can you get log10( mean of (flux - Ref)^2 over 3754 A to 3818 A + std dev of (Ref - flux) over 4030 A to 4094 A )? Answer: 0.4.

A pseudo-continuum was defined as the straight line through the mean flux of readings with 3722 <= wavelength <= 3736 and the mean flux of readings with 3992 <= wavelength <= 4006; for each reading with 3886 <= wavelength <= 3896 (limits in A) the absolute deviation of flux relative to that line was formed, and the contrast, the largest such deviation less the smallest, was 1.21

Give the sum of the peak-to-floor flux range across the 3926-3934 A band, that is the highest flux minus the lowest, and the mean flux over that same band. 12.6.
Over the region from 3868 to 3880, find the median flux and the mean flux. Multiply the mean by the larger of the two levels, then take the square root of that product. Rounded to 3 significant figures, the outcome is 11.9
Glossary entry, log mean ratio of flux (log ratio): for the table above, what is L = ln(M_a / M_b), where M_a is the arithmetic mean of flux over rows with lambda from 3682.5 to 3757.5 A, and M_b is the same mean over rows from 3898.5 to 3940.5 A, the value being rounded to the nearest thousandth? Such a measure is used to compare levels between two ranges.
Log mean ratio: 0.106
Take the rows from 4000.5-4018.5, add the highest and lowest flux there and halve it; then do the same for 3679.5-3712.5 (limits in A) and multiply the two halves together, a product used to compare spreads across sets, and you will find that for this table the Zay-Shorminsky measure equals 115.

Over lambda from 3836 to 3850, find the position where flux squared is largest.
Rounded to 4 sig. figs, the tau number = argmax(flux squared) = 3846 A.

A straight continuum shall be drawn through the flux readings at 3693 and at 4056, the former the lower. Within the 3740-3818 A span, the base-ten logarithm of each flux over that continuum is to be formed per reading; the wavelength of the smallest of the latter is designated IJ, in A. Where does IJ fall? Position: 3750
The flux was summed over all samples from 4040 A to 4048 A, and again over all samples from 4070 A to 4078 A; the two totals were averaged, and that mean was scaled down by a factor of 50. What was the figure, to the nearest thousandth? 0.691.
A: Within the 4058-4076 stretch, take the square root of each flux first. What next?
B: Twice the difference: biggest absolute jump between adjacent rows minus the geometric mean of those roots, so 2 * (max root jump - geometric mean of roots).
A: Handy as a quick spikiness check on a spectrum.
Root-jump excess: -6.19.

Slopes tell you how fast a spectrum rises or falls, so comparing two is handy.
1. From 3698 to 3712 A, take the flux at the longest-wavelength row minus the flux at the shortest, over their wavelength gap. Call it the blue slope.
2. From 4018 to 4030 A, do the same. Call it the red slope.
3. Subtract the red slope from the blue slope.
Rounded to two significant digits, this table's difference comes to -0.33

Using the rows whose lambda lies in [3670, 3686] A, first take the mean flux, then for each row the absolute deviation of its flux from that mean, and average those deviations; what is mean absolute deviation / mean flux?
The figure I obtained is 0.053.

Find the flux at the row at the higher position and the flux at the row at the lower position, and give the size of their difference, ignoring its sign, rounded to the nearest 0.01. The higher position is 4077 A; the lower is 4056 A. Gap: 1.30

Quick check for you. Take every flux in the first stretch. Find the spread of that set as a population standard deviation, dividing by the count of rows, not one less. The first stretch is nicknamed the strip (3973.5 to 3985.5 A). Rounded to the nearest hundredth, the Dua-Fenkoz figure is 0.81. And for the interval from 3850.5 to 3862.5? 0.36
